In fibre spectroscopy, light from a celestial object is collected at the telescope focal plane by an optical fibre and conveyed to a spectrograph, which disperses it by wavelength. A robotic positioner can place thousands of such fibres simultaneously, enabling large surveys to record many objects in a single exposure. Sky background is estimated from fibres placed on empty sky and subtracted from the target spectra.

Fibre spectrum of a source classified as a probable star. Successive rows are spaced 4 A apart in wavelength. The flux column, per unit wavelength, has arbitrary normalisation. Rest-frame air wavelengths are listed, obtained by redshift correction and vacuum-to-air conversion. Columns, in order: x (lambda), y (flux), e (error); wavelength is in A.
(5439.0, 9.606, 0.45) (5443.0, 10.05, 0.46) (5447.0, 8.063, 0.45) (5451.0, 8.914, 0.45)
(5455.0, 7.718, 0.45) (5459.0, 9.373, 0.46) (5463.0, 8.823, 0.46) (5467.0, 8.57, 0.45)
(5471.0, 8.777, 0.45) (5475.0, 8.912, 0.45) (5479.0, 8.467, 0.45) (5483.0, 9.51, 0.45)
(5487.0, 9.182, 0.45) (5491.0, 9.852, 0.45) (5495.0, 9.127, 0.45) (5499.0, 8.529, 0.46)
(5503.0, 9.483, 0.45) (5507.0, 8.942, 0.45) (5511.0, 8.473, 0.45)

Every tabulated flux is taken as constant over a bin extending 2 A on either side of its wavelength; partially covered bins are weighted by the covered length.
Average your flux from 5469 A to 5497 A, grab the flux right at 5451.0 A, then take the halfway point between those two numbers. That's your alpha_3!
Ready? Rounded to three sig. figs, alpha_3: 9.02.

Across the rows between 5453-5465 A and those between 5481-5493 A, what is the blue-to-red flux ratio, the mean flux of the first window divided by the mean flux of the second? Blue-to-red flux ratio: 0.908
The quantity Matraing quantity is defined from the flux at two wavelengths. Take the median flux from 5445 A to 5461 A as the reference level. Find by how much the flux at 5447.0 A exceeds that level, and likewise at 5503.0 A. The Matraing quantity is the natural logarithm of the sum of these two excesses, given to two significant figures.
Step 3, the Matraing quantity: -0.56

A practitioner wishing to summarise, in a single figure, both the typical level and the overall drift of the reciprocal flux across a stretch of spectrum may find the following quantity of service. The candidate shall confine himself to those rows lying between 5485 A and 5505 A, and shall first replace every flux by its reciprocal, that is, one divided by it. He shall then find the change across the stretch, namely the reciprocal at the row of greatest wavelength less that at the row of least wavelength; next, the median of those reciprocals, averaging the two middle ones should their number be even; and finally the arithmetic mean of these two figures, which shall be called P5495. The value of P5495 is 0.0527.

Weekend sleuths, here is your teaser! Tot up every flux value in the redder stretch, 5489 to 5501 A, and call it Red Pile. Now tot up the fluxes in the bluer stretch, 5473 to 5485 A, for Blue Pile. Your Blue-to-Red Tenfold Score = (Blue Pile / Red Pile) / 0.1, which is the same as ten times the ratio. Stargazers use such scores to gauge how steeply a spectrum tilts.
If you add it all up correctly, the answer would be 9.8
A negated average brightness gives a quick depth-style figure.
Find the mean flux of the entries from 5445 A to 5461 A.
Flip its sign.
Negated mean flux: -8.5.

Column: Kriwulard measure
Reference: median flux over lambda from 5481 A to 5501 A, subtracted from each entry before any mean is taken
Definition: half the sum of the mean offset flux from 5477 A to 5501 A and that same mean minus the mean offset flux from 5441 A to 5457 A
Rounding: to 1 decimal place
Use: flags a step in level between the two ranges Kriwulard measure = 0.2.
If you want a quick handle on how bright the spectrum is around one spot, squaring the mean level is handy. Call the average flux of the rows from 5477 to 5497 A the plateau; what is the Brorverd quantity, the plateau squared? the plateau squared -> 85.1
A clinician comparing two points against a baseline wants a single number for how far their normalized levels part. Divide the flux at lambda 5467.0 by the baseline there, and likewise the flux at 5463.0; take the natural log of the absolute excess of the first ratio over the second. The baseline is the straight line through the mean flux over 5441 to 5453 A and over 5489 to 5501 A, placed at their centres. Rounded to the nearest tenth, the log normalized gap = -3.5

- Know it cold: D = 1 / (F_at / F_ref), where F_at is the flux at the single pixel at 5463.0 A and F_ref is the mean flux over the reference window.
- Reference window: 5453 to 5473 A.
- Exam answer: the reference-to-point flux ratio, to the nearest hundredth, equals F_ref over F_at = 0.98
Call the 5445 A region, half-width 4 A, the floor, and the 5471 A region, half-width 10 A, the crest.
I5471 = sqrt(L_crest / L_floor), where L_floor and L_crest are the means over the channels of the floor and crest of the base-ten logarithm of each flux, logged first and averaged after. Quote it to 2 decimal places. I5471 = 0.99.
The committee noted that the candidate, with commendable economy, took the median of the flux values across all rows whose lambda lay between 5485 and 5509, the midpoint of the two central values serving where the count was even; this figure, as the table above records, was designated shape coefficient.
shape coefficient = 9.15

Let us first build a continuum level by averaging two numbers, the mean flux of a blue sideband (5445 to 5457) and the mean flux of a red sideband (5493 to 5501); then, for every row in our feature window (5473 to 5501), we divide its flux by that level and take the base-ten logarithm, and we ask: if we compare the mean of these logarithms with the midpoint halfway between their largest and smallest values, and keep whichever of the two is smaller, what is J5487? 0.027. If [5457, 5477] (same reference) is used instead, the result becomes 0.018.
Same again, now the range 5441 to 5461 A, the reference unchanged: 0.013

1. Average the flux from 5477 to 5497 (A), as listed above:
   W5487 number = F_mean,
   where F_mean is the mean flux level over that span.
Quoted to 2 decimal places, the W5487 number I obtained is 9.23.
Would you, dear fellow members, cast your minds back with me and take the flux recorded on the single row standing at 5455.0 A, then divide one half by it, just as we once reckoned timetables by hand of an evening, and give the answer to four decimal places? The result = 0.0648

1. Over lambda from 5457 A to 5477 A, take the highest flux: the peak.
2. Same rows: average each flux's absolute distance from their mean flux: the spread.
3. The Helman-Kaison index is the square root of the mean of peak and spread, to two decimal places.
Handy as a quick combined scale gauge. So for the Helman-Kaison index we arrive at 2.19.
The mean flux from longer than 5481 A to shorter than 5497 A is 9.4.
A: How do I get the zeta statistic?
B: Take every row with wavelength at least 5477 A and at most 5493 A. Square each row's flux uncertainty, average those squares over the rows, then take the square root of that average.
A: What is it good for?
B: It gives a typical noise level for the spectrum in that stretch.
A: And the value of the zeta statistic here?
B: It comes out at 0.450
